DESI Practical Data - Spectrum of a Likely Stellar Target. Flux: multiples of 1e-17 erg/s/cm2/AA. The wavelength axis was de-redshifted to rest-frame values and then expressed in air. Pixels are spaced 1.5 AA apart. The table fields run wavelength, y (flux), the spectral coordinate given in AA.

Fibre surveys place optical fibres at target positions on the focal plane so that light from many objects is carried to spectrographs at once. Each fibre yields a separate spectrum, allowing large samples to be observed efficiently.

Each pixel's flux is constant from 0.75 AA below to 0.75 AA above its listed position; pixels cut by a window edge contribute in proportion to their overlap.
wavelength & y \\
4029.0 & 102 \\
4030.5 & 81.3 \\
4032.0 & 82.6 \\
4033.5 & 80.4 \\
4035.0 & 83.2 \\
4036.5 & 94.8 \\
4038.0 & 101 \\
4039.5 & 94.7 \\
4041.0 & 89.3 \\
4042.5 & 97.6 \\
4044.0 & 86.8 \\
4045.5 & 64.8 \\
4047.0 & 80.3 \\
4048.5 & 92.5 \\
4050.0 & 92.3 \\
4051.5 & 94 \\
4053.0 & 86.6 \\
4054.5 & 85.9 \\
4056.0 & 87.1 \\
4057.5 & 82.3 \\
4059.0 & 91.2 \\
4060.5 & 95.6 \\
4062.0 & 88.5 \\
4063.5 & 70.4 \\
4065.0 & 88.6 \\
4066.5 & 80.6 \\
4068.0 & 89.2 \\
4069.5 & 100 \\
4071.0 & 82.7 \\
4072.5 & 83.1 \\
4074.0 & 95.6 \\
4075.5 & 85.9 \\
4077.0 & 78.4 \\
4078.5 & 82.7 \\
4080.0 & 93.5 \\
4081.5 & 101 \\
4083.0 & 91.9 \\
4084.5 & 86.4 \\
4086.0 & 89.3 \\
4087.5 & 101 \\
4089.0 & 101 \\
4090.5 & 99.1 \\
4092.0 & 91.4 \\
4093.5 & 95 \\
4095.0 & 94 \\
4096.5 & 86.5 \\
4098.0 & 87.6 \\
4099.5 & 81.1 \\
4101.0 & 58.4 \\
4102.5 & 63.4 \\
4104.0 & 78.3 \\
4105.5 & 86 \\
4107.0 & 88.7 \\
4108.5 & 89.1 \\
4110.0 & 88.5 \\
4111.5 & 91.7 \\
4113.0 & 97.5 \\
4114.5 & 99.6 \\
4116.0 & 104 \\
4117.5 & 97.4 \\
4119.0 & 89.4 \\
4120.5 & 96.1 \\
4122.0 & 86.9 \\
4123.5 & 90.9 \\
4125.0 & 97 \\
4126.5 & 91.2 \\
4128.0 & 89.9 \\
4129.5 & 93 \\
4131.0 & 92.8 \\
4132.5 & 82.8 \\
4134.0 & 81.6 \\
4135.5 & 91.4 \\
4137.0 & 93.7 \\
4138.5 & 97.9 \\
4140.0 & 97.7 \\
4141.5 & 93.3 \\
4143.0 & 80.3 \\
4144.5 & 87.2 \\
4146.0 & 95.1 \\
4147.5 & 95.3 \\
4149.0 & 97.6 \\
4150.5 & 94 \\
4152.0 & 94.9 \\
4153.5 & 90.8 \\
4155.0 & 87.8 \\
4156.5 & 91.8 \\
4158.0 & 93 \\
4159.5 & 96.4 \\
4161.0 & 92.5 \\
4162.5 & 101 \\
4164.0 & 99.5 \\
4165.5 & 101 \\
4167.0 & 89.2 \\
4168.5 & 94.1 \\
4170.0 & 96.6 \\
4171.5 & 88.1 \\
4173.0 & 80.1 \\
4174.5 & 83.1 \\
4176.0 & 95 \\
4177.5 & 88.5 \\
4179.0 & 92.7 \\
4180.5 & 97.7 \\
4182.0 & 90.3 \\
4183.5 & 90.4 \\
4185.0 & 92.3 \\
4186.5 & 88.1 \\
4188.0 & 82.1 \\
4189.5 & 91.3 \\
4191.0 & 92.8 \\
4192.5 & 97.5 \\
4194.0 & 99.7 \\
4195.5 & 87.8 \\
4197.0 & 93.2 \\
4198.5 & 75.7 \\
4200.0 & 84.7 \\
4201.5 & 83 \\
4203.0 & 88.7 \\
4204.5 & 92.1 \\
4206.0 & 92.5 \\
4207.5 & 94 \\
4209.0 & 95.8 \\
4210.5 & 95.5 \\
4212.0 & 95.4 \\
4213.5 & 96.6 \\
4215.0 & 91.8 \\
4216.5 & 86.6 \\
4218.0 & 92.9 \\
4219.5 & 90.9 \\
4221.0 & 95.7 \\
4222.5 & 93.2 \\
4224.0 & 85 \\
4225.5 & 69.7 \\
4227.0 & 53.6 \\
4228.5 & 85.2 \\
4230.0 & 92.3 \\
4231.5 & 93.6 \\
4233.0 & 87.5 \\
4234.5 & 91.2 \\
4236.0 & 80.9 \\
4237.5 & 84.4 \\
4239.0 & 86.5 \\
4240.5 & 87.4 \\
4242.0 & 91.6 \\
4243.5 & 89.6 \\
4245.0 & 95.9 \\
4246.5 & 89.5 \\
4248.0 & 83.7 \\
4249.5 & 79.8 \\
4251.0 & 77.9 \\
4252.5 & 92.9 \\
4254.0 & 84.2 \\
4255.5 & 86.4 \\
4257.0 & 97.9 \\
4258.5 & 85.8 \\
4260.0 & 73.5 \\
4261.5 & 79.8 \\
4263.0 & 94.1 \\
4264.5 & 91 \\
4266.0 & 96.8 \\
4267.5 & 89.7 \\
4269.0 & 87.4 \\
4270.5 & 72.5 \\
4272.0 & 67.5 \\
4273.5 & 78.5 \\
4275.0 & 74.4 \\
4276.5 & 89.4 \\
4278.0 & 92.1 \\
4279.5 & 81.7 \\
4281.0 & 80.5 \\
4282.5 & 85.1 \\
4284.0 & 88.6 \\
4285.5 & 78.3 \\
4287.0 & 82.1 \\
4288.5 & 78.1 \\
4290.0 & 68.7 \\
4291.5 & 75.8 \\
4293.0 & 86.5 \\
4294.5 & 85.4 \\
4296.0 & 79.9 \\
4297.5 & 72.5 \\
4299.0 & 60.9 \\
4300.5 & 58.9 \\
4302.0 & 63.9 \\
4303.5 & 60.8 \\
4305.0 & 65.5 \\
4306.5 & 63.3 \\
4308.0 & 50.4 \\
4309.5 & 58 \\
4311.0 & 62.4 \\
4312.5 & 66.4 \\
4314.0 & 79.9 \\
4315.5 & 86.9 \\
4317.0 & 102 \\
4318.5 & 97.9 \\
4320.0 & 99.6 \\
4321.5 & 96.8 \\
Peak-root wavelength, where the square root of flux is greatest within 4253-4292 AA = 4257.0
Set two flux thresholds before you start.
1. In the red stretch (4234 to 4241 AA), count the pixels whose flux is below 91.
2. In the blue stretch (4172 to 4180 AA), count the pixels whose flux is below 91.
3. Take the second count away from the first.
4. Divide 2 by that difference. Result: 2.0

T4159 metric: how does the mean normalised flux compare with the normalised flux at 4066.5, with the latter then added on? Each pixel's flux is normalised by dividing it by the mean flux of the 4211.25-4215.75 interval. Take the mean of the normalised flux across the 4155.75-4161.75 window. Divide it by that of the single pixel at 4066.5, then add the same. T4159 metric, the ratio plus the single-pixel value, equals 2.01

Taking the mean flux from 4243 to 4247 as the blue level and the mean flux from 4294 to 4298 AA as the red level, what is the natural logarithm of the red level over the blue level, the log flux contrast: -0.15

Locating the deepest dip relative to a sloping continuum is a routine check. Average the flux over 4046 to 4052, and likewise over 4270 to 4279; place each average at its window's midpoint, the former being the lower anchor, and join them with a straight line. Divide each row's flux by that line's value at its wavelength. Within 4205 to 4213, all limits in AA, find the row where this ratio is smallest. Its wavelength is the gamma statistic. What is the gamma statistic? 4206.0 AA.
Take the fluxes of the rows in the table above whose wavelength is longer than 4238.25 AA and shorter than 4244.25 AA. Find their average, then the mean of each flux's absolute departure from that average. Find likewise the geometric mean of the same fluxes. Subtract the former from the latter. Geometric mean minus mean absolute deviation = 87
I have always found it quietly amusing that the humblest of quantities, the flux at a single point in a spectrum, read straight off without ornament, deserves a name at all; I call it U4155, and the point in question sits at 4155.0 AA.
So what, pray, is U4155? 87.8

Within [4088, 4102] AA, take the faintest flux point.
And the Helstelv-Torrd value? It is 58.4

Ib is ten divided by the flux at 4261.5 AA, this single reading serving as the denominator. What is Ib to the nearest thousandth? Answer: 0.125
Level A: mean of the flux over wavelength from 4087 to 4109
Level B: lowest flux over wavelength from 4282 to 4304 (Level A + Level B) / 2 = 73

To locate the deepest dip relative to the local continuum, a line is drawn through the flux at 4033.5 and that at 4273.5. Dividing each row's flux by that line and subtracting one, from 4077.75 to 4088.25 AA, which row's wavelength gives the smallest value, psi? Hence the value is 4078.5 AA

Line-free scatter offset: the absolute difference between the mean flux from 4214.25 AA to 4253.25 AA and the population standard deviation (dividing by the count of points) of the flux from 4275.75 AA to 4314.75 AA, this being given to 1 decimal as 75.1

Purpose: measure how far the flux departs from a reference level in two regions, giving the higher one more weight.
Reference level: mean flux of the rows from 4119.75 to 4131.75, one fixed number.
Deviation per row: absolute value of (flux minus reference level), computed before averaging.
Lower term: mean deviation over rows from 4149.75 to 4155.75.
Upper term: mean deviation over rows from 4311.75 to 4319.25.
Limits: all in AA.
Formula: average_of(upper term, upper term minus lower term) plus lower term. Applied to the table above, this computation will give 13.1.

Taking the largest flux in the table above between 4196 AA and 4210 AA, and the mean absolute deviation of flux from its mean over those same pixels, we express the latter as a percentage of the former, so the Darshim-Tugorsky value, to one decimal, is 5.4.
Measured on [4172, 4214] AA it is 4.6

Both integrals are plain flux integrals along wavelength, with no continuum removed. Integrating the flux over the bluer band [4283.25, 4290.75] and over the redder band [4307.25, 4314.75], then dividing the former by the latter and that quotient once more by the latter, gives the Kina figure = 0.0026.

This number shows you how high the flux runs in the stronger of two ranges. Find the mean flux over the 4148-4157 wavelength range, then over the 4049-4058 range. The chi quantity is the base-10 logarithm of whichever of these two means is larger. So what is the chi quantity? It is 1.97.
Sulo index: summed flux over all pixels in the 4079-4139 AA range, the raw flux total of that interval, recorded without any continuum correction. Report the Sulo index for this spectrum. 3616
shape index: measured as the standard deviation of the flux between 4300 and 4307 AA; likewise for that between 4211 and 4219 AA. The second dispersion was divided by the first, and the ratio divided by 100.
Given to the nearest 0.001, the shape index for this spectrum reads 0.015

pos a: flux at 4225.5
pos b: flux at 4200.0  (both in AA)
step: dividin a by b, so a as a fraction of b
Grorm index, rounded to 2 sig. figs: 0.82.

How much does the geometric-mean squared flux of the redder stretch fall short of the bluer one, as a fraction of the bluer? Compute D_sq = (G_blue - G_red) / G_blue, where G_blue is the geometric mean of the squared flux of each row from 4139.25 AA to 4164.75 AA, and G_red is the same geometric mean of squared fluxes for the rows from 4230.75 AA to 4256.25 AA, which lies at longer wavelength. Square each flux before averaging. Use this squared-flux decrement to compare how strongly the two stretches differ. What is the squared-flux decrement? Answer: 0.13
